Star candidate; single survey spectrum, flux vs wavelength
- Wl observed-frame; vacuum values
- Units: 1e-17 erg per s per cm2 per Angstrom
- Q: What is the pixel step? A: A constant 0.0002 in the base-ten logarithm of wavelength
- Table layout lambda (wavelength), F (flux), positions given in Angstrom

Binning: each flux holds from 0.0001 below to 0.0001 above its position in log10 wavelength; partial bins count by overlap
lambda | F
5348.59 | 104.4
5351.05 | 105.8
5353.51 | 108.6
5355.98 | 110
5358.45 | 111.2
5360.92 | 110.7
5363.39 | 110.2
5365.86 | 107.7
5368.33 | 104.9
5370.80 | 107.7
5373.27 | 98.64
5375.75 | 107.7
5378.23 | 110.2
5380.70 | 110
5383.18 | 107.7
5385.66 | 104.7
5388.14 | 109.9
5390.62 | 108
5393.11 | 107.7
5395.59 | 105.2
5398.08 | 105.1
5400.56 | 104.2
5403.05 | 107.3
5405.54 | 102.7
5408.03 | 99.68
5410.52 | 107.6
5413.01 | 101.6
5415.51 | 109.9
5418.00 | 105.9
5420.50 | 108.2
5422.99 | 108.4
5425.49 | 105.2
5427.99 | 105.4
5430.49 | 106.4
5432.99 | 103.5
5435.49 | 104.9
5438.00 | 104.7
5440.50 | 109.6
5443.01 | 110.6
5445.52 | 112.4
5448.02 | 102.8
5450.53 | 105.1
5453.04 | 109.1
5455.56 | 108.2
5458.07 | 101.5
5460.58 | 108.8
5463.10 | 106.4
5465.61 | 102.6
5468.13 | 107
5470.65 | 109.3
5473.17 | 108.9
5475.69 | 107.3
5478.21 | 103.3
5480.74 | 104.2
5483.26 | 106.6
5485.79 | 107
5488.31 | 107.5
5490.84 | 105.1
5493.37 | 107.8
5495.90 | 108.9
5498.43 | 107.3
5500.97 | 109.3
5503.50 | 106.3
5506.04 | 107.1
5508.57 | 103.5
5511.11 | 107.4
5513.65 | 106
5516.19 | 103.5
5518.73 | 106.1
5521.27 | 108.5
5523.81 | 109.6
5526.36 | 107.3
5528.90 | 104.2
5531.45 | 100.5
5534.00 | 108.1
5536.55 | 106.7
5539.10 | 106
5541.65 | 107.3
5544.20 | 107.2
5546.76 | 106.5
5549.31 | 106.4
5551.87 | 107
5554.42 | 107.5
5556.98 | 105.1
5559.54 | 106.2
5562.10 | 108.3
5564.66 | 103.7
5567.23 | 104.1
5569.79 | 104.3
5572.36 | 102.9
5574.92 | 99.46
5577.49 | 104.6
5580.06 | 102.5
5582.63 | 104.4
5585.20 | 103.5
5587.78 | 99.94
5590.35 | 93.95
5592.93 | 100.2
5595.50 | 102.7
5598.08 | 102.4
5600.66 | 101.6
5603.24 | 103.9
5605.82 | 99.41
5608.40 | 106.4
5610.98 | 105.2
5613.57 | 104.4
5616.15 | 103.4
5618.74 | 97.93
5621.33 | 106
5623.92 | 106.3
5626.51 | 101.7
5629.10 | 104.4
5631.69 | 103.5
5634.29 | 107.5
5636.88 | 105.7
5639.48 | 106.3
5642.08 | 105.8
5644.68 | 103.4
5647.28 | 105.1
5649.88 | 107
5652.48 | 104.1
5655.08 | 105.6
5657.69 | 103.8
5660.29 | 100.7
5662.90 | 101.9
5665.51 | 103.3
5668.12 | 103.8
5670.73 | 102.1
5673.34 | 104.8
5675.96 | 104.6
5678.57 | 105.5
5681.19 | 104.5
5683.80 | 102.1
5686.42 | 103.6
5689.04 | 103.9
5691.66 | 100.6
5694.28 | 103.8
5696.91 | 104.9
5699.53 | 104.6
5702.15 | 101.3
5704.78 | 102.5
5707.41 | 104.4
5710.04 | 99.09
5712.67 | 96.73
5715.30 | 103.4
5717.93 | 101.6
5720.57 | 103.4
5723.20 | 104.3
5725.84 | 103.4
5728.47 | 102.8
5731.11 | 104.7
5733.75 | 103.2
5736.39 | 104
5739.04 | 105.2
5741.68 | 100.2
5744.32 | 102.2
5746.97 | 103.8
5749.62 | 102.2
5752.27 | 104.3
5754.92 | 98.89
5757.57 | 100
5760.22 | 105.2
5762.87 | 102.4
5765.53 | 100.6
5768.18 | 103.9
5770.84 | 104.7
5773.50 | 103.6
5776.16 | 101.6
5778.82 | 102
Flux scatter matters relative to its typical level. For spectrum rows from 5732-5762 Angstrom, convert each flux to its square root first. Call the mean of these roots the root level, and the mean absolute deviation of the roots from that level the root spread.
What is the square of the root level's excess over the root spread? 100.9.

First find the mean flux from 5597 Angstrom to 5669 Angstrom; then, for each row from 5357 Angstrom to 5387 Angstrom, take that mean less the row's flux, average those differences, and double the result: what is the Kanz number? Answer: -7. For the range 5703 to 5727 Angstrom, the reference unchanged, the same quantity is 4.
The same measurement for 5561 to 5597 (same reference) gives 3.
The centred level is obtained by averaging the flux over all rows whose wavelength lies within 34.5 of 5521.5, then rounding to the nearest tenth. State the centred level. 106.6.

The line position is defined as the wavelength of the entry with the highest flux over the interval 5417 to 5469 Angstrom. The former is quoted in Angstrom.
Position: 5445.52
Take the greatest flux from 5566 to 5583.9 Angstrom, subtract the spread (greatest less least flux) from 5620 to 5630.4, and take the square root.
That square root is 10.00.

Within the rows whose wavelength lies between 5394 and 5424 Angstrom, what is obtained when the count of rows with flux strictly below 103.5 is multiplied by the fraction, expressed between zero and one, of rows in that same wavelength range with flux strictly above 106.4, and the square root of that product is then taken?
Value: 1.1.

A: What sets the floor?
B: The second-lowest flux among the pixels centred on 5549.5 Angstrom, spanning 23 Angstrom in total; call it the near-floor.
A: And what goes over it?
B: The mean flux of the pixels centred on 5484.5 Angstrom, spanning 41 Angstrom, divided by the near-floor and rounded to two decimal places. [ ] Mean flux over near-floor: 1.01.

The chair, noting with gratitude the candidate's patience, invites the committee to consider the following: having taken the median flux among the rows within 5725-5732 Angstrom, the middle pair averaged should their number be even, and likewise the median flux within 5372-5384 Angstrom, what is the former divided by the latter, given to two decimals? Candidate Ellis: 0.96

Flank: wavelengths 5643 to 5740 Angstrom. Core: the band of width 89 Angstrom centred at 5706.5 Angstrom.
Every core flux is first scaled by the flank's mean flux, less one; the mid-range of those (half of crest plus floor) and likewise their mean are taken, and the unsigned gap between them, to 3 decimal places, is 0.018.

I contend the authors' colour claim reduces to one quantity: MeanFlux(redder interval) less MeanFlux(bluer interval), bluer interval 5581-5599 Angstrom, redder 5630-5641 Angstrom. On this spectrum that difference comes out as 4.7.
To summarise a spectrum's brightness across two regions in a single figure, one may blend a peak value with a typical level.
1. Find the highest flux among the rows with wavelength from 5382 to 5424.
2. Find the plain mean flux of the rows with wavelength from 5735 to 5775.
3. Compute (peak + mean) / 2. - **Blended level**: 106.3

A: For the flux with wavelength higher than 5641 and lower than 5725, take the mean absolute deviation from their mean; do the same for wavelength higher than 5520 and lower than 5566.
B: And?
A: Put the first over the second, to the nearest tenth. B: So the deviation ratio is 1.1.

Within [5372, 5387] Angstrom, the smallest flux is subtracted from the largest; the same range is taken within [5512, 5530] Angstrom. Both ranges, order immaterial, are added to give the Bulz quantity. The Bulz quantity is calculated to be 17.7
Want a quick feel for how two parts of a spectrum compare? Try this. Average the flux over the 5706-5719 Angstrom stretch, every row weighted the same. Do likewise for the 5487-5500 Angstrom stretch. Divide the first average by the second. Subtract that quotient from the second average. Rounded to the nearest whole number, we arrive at 106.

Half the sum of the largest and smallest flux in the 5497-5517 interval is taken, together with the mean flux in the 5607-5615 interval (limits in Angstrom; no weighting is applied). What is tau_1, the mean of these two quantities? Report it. 106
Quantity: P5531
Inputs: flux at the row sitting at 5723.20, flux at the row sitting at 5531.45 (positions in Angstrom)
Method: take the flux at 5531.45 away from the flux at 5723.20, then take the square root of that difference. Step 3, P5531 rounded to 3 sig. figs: 1.95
